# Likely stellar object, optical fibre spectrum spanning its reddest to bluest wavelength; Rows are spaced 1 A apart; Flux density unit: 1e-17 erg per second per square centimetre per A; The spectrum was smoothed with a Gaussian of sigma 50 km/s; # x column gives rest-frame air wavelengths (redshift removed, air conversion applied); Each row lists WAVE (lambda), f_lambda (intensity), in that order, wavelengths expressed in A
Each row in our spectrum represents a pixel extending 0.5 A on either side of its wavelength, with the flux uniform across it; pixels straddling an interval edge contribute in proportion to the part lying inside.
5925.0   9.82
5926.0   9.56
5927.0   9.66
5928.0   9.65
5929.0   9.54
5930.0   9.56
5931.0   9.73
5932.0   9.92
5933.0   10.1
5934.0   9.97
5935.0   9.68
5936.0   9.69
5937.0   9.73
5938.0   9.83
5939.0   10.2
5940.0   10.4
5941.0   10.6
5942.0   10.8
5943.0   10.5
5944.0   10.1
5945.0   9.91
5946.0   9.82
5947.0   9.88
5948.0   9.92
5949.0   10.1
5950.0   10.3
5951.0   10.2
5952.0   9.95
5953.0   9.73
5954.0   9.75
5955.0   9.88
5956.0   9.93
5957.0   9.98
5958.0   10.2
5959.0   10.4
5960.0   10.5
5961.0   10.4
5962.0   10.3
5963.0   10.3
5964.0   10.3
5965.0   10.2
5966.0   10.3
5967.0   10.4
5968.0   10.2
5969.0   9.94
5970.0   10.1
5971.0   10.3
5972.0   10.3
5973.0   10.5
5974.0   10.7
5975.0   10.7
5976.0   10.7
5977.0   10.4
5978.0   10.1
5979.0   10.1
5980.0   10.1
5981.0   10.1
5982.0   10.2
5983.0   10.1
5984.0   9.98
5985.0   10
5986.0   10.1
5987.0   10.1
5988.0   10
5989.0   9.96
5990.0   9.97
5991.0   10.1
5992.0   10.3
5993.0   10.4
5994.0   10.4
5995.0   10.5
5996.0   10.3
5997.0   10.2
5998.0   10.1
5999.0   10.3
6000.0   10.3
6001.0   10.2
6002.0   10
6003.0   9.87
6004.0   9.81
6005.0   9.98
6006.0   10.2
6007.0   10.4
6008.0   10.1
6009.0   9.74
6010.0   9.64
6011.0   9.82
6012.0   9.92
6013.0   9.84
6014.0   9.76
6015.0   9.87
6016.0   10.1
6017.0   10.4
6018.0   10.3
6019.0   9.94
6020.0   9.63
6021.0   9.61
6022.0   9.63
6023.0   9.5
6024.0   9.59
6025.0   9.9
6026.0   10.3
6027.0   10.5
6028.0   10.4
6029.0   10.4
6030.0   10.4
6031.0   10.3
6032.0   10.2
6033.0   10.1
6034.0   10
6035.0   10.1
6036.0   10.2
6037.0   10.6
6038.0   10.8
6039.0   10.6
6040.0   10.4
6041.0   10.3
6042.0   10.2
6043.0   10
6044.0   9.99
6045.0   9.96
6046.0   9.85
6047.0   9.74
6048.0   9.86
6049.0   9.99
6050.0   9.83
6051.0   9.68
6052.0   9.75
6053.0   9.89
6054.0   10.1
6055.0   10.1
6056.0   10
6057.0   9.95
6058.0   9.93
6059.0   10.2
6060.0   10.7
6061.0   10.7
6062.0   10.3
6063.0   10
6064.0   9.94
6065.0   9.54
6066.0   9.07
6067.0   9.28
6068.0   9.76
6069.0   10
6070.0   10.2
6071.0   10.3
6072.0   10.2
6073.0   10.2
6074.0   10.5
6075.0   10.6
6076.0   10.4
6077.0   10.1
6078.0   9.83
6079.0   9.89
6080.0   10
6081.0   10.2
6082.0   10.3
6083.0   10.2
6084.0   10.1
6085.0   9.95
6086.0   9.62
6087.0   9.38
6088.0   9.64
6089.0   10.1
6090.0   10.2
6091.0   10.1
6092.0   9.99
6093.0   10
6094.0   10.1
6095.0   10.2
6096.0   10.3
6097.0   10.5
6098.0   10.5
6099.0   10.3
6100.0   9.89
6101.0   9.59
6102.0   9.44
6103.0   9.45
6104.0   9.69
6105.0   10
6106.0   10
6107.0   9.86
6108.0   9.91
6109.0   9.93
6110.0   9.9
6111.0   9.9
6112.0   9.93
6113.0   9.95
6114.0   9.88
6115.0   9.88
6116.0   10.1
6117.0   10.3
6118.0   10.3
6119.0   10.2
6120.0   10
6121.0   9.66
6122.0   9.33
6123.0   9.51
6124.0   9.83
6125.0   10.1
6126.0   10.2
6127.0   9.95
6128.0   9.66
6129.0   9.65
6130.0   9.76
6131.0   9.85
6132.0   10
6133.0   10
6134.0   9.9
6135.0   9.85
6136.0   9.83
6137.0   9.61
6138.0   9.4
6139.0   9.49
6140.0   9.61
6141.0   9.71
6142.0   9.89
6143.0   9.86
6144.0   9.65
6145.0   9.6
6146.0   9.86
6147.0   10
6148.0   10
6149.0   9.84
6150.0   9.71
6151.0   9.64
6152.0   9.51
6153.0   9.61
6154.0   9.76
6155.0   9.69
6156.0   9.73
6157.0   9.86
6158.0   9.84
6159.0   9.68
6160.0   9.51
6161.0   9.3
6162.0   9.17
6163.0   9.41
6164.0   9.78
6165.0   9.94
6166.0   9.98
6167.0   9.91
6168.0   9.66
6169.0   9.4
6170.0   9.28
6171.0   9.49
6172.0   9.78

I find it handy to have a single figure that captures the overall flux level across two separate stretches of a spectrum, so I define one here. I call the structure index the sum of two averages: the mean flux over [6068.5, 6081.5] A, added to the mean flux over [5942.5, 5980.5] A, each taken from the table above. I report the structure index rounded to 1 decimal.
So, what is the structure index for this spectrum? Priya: 20.4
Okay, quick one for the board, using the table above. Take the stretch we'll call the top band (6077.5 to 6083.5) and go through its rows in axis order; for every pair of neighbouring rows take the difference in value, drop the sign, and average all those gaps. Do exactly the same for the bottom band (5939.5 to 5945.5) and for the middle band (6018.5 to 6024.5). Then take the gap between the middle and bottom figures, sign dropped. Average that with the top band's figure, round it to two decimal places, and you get 0.13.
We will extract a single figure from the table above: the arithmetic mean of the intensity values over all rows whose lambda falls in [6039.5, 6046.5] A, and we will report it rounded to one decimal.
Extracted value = 10.1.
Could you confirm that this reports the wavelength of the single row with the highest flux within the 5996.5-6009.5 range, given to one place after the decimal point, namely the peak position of 6007.0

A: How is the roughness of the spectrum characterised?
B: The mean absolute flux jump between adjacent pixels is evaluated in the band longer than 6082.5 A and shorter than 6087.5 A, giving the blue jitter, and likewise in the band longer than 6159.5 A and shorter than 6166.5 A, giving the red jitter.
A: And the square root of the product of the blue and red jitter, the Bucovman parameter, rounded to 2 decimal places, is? 0.20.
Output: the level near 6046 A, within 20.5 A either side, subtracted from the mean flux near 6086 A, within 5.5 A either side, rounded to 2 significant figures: -0.14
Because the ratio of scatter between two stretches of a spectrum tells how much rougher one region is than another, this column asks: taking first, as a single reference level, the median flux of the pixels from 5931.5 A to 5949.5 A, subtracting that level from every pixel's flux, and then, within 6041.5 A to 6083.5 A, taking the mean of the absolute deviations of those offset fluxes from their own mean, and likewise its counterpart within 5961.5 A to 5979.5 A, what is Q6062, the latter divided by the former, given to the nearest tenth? 0.7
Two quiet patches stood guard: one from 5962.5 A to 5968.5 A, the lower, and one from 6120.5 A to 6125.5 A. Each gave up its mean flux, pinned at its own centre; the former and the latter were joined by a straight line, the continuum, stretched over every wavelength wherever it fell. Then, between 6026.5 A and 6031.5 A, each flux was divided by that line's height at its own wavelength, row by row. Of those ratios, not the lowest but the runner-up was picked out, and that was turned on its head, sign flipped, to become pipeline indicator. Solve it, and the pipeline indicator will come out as -1.04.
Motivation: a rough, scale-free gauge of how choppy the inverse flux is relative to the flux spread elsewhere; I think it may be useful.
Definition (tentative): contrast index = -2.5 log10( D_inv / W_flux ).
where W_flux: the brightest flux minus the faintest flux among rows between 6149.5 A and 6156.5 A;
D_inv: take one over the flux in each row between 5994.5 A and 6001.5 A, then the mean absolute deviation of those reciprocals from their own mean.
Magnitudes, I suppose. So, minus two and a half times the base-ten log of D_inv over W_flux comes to 6.2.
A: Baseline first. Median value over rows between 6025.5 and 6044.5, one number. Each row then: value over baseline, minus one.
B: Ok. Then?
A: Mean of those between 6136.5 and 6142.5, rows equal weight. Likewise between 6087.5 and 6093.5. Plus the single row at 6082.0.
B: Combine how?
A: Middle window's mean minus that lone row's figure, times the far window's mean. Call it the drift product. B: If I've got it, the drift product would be 0.0019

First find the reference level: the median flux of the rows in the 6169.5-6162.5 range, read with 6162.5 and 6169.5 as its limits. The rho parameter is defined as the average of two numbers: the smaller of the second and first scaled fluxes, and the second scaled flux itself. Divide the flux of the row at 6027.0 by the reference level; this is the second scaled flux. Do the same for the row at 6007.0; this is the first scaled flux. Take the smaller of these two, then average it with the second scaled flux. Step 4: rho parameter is 1.07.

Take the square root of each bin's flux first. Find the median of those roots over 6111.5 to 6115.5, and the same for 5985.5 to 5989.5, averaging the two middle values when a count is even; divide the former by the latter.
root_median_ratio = 0.99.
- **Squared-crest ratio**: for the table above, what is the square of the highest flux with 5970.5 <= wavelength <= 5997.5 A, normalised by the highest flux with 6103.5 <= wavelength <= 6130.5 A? 11.1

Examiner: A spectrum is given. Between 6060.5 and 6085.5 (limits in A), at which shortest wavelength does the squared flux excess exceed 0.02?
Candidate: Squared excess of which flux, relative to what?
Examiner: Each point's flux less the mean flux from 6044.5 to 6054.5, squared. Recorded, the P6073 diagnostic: 6061.0 A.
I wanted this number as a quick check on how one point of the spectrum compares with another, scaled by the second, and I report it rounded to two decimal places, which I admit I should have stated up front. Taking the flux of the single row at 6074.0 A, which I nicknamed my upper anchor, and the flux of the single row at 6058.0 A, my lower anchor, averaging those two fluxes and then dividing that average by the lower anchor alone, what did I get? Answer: 1.03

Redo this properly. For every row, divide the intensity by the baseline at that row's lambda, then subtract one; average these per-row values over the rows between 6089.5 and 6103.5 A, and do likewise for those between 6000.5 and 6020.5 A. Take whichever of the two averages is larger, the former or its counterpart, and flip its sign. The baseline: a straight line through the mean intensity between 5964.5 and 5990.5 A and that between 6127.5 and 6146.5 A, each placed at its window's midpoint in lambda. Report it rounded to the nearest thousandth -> -0.018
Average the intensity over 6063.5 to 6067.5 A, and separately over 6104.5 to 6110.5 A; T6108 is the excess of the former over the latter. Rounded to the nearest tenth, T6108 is -0.5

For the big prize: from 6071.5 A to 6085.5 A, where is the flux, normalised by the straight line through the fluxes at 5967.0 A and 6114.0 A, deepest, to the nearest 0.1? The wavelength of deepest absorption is 6078.0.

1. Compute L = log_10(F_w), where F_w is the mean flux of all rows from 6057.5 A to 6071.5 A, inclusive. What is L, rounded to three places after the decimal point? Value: 1.000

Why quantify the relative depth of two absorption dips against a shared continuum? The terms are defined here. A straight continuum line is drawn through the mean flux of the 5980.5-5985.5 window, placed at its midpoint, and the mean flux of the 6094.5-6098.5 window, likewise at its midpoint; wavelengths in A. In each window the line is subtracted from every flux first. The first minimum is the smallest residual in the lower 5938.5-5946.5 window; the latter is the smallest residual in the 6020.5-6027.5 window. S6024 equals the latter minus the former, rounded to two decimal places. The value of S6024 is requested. -0.52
